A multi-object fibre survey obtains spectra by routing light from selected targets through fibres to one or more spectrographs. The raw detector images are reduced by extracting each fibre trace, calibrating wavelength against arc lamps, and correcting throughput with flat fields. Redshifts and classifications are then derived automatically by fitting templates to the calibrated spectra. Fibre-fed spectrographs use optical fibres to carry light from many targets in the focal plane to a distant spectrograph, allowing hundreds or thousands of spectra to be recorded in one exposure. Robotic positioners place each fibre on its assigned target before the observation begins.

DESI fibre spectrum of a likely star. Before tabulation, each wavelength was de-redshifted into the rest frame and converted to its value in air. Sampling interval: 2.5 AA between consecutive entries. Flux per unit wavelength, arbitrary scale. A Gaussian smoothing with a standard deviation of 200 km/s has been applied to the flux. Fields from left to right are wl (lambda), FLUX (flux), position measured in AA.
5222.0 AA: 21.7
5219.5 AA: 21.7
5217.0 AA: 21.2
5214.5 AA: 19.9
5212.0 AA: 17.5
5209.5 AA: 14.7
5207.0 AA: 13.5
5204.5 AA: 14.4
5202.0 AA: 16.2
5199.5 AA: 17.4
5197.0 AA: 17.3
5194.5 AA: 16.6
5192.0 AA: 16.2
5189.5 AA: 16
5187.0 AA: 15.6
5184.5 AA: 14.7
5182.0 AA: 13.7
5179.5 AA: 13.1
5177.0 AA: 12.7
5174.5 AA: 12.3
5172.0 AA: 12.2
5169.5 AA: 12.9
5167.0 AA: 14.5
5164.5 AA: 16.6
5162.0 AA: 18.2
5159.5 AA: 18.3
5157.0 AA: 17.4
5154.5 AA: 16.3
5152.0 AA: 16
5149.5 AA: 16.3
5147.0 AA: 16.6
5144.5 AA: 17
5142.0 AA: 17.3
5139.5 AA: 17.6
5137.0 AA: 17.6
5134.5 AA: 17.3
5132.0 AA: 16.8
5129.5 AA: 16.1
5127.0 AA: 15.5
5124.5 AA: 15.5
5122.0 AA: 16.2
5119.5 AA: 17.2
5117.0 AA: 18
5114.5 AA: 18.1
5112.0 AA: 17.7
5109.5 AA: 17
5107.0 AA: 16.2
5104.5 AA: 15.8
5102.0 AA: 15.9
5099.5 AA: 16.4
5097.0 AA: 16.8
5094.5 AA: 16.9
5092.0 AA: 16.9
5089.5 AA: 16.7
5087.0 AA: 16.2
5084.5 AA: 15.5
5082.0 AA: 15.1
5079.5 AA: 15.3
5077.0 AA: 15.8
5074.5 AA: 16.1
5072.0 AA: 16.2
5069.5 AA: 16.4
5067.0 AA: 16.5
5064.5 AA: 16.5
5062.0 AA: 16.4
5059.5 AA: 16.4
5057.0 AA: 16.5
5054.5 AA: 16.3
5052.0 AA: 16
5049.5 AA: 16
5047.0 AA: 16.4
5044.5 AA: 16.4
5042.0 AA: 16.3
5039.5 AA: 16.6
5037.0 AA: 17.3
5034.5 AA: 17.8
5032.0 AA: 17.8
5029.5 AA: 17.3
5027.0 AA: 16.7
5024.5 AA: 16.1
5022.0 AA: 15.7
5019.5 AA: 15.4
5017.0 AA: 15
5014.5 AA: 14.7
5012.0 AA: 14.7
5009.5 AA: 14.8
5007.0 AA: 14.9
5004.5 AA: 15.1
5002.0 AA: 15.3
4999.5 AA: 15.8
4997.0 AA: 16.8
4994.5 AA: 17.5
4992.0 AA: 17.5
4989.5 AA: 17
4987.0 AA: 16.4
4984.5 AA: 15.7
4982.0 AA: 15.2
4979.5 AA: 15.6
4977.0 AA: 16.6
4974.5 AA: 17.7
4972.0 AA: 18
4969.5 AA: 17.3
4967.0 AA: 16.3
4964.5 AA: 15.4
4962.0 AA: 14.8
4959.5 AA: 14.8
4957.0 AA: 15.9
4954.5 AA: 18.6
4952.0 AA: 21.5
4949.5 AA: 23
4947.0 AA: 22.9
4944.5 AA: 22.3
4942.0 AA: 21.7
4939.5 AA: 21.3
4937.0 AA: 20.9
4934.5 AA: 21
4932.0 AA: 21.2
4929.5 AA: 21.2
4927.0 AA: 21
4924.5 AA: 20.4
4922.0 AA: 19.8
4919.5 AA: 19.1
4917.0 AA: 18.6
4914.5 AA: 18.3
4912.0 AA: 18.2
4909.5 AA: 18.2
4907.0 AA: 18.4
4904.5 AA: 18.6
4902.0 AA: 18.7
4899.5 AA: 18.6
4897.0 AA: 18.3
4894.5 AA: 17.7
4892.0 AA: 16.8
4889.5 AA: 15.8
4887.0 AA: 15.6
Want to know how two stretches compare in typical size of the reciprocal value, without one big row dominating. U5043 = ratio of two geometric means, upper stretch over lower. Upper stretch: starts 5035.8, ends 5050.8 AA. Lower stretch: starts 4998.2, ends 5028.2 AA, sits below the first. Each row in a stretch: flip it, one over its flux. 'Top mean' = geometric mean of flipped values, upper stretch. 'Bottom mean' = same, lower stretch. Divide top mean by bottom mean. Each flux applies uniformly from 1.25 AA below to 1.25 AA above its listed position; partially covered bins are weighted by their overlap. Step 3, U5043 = 0.93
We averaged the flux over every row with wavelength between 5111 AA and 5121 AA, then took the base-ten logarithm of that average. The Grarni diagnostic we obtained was 1.25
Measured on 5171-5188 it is 1.13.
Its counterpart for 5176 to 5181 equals 1.11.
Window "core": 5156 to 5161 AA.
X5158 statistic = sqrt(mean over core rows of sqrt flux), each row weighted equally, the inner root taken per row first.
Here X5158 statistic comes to 2.06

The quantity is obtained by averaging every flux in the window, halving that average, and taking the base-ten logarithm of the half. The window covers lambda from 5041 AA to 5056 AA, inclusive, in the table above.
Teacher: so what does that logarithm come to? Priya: 0.909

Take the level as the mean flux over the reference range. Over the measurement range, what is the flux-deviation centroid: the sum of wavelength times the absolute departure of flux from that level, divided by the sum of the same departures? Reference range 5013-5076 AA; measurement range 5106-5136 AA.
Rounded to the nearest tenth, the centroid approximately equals 5119.7 AA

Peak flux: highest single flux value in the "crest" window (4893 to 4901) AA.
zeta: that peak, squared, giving 346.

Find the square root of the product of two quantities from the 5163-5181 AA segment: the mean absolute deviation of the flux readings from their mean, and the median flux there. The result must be 3.9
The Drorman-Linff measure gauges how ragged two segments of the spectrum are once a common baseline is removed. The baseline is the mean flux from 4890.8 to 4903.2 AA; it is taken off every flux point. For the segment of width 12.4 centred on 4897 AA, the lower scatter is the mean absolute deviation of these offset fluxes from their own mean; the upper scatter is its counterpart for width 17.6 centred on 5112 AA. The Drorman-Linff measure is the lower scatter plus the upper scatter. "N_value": 1.3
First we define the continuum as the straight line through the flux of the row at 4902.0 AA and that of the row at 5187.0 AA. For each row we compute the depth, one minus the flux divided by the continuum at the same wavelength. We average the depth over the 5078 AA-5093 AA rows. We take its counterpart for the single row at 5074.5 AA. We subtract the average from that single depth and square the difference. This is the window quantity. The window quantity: 0.000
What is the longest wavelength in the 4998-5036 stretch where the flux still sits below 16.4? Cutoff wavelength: 5024.5 AA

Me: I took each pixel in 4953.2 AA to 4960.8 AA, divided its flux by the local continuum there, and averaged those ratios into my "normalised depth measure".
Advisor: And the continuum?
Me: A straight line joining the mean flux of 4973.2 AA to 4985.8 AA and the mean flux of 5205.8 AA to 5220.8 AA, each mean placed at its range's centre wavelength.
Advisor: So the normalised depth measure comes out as 1.03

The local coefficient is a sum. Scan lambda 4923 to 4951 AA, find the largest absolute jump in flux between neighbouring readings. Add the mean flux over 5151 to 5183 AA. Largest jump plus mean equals 15.5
